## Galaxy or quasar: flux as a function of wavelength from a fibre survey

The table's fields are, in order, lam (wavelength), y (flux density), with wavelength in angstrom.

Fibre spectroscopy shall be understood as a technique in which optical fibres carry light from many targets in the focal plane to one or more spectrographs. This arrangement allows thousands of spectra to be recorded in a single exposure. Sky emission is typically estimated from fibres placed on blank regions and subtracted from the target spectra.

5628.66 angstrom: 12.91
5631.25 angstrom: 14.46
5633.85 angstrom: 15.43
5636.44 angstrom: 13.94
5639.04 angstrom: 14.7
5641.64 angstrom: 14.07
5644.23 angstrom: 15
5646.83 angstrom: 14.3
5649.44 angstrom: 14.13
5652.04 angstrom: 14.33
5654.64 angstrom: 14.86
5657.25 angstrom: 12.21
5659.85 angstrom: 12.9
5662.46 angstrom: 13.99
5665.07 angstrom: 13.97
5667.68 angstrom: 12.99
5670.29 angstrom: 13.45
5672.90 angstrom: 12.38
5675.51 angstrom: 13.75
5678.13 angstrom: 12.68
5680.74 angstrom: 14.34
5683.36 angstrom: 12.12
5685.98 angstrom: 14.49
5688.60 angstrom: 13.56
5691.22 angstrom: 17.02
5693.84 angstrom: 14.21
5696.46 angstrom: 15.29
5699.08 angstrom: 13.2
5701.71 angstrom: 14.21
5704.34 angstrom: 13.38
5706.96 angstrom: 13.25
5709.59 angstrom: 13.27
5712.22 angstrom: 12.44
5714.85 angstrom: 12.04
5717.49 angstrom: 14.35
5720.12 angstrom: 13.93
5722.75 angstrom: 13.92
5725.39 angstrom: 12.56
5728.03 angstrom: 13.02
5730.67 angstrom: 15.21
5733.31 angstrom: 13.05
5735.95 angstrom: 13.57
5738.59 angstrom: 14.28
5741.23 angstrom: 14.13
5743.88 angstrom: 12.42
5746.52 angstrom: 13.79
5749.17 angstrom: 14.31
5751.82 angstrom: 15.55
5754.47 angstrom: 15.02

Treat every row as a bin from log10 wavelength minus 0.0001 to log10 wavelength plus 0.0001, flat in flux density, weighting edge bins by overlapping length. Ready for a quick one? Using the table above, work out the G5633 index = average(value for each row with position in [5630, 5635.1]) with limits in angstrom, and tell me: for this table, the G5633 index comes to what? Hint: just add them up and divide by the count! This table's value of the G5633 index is 14.9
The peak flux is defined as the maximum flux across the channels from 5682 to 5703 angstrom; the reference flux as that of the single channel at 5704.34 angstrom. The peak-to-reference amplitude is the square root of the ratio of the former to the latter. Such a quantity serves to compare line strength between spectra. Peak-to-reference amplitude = 1.13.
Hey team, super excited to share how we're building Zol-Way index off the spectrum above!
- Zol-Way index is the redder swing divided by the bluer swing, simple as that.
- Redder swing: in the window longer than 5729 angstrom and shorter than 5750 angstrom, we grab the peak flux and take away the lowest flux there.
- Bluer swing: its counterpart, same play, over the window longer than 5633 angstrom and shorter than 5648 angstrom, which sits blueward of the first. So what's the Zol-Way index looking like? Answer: 1.9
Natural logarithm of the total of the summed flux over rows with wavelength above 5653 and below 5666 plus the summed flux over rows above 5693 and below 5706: 4.93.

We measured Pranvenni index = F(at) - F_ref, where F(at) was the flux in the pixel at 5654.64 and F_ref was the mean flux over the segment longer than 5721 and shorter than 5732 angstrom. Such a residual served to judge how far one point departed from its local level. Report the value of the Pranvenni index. 1.2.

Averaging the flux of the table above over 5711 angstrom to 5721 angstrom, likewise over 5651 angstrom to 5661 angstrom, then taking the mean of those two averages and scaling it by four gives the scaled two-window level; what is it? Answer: 53.5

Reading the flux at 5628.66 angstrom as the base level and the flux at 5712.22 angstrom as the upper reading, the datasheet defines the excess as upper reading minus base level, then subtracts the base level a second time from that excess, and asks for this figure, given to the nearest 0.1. -13.4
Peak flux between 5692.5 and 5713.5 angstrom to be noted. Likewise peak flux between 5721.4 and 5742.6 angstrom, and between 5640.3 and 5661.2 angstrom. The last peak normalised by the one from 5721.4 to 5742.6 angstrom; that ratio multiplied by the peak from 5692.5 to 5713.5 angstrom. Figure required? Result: 15.1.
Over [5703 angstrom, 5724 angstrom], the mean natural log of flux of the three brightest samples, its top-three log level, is 2.64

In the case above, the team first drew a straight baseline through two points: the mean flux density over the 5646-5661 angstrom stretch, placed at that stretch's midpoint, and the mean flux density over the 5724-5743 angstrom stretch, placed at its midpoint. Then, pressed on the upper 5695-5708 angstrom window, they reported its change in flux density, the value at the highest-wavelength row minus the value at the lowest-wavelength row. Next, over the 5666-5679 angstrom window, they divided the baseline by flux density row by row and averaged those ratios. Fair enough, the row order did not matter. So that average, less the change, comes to 3.1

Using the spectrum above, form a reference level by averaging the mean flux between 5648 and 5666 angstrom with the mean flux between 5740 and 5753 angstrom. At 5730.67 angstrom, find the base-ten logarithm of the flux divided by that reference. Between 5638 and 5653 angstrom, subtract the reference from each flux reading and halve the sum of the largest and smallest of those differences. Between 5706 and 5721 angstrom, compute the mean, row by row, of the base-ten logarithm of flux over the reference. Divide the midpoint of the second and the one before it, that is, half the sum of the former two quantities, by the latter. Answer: -15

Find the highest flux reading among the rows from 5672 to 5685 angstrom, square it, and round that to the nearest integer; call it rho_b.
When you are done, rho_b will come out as 206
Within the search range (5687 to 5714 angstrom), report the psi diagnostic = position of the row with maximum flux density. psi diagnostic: 5691.22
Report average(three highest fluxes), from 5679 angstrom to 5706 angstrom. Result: 15.6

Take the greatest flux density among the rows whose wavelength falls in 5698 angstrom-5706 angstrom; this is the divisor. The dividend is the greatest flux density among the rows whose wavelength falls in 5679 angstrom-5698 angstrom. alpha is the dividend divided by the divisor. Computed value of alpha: 1.20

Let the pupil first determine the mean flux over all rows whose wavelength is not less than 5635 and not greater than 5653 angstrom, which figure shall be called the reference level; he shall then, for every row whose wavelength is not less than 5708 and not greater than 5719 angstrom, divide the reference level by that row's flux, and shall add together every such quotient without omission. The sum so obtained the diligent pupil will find 4.43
